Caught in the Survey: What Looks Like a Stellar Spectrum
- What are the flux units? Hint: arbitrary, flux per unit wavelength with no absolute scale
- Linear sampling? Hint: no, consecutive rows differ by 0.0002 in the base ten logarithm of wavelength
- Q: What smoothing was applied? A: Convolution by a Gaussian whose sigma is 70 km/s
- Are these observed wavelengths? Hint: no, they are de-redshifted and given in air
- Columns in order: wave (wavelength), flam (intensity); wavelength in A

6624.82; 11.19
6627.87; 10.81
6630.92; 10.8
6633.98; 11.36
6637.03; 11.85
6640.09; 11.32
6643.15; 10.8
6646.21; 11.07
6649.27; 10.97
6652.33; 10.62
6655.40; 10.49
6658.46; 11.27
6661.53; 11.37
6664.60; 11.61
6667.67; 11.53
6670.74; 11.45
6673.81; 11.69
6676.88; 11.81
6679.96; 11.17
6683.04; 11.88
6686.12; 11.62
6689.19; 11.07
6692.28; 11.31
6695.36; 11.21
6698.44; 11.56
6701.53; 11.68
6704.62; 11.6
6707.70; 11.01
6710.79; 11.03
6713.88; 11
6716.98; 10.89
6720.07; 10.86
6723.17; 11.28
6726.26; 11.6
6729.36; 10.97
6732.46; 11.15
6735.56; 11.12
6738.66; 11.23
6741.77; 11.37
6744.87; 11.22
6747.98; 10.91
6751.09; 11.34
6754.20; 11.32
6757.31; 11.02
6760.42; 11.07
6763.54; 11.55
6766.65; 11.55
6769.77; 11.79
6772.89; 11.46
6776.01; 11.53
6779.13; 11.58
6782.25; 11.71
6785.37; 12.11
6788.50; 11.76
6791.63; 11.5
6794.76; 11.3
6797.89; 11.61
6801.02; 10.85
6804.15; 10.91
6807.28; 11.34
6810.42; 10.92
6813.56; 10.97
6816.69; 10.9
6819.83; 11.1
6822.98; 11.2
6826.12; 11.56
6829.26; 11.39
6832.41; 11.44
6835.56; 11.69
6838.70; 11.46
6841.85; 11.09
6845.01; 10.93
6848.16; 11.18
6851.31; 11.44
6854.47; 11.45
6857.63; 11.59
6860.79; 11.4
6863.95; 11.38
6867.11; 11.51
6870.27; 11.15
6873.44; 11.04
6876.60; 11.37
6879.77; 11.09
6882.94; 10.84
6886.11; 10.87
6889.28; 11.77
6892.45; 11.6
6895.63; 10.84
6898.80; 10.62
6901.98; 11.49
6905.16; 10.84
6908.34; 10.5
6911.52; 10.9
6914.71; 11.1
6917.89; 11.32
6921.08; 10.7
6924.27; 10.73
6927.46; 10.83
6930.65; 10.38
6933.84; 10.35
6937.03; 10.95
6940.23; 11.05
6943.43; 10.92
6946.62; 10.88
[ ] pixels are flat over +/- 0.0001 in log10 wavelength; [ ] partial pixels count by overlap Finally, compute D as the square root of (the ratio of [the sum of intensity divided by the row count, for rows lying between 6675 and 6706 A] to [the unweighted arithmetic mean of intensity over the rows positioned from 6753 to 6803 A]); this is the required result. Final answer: 1.00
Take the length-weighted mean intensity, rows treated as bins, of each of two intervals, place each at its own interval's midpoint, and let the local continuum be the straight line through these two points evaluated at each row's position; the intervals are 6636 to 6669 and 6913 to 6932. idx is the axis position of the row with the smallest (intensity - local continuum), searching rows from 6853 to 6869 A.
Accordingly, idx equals 6863.95 A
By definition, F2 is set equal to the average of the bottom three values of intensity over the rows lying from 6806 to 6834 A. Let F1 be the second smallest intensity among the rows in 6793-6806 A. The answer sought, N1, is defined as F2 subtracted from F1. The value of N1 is -0.02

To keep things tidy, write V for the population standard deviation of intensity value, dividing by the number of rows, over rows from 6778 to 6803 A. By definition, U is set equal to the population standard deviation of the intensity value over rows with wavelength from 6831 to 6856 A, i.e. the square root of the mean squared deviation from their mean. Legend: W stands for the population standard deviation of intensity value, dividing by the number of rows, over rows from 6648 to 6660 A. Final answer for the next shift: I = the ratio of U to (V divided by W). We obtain 0.20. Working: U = 0.23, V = 0.34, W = 0.31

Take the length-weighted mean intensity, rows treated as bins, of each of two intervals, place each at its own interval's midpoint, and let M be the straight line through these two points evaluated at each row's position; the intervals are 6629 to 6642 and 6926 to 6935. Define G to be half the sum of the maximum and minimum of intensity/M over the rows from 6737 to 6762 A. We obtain 1.01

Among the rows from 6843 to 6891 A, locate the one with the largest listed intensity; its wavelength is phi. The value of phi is 6889.28 A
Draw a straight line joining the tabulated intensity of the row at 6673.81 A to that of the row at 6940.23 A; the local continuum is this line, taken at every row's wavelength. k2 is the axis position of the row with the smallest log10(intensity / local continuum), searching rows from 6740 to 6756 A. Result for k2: 6747.98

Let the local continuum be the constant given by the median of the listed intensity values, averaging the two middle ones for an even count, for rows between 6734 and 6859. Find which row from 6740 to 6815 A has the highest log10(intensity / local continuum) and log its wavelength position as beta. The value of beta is 6785.37 A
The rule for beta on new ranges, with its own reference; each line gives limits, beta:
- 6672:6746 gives 6683.04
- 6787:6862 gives 6788.50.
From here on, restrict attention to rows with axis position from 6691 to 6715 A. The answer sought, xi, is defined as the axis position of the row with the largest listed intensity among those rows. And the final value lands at 6701.53 A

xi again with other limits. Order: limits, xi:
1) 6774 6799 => 6785.37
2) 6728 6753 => 6741.77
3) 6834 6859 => 6835.56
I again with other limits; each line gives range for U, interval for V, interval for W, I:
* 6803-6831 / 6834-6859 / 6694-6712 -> 0.26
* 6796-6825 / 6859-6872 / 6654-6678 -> 0.70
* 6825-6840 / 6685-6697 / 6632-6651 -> 0.18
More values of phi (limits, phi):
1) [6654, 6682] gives 6676.88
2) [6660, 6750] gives 6683.04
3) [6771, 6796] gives 6785.37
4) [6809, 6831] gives 6826.12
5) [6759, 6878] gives 6785.37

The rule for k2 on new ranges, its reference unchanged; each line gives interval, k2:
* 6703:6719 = 6716.98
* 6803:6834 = 6804.15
